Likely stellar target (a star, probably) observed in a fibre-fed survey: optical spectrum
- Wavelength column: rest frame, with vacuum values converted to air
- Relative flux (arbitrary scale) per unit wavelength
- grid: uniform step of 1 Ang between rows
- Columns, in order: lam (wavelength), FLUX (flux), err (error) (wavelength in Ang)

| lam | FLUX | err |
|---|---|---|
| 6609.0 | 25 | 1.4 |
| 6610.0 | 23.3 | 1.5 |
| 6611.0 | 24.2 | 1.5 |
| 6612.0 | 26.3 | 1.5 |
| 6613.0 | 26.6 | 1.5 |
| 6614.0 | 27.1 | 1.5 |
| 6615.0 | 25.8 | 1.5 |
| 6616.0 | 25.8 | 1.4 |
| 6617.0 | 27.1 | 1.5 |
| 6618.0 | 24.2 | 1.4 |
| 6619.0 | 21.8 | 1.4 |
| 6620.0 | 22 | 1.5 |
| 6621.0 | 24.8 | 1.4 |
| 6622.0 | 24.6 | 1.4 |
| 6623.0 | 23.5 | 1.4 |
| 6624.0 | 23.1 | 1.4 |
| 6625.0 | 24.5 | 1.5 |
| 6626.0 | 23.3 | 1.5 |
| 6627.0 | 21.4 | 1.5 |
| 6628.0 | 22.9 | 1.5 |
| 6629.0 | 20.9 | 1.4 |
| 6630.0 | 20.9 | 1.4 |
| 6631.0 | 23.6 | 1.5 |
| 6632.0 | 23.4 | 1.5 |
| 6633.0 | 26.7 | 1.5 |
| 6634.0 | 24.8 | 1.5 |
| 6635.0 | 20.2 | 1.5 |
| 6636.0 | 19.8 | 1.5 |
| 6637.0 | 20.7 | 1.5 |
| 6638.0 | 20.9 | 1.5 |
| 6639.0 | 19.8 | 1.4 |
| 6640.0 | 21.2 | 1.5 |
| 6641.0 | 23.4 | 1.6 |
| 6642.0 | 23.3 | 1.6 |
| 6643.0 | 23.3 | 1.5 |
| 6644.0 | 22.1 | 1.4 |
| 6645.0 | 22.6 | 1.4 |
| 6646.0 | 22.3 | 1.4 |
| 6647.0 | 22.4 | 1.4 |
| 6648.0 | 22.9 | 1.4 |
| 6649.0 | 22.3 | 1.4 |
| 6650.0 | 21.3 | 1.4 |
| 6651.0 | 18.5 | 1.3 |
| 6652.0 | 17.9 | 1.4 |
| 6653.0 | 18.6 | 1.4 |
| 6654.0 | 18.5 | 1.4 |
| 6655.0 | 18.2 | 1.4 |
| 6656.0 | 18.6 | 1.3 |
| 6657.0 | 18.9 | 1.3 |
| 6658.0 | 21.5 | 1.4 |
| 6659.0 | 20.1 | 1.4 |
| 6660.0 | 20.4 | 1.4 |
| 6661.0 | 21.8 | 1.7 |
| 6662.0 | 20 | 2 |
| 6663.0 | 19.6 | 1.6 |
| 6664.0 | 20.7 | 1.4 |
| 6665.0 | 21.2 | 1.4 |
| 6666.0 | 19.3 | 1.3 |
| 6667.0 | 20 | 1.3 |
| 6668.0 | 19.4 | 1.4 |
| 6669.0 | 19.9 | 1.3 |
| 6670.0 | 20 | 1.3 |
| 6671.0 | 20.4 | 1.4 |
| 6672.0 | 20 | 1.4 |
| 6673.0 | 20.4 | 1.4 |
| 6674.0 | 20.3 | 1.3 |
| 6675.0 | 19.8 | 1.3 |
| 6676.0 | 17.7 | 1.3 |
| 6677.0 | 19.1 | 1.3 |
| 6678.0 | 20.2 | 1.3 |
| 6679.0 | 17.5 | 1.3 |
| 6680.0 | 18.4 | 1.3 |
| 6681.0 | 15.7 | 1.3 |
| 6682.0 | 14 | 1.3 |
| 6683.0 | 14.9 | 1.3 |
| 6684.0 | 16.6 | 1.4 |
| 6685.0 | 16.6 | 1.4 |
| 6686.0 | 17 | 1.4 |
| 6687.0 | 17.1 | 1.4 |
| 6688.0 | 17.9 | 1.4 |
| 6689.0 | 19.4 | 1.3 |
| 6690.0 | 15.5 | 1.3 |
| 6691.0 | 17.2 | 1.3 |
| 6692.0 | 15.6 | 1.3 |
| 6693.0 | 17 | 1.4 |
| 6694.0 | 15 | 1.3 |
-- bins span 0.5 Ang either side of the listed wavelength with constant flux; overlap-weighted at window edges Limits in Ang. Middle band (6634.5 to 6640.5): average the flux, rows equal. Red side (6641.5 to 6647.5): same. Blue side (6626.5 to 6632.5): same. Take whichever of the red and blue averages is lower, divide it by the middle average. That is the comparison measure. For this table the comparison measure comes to 1.09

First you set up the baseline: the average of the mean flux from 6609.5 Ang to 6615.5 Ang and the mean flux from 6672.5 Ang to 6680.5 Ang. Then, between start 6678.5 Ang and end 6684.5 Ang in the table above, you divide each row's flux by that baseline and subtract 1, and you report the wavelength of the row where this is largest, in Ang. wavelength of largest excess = 6680.0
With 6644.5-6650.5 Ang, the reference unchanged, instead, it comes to 6648.0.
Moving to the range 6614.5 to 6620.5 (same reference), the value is 6617.0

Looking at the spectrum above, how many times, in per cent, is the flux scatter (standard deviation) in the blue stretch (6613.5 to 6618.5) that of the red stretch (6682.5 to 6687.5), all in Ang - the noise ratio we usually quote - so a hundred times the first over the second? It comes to 135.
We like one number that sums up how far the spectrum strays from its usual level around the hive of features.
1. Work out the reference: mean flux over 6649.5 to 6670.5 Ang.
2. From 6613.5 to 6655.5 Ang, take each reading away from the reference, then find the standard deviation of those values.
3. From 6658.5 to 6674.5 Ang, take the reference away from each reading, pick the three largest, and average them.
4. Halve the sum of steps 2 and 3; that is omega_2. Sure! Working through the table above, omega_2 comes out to 1.9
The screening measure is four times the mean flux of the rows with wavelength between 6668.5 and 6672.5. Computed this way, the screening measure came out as 80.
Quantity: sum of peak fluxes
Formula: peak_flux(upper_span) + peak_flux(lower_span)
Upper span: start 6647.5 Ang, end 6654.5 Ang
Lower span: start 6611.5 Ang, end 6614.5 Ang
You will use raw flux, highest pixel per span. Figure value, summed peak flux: 50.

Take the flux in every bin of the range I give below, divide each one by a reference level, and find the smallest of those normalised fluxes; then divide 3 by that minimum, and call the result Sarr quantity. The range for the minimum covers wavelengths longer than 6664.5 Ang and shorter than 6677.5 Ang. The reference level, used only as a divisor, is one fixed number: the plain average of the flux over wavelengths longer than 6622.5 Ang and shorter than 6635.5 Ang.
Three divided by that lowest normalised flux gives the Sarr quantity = 3.9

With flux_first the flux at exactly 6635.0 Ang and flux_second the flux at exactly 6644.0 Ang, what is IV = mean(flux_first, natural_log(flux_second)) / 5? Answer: 2.33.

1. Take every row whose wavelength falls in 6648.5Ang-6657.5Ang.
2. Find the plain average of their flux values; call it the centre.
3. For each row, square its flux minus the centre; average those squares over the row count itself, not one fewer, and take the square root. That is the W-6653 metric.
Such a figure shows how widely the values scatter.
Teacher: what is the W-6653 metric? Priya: 1.43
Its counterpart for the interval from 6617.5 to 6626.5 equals 1.04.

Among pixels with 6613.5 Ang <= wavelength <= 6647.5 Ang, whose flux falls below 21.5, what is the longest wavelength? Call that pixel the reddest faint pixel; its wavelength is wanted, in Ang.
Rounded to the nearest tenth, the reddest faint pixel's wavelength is 6640.0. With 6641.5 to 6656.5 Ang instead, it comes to 6656.0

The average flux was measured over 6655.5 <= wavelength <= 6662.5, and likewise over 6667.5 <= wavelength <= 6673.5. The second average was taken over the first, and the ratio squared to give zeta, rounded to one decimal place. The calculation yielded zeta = 1.0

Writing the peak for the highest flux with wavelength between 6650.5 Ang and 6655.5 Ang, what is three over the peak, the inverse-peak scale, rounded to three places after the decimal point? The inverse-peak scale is 0.161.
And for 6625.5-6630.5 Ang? 0.129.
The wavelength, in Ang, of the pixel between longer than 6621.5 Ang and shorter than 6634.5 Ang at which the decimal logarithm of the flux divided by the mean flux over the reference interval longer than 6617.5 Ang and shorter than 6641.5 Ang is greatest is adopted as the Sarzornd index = 6633.0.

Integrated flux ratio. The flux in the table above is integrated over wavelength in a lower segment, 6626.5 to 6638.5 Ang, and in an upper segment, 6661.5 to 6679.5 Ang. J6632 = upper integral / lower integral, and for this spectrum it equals 1.3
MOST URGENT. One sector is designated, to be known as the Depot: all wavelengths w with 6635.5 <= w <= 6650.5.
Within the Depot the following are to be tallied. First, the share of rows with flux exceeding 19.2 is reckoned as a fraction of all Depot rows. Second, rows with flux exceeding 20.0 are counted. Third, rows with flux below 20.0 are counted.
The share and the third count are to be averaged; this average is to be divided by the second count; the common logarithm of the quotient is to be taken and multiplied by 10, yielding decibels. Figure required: -9.4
